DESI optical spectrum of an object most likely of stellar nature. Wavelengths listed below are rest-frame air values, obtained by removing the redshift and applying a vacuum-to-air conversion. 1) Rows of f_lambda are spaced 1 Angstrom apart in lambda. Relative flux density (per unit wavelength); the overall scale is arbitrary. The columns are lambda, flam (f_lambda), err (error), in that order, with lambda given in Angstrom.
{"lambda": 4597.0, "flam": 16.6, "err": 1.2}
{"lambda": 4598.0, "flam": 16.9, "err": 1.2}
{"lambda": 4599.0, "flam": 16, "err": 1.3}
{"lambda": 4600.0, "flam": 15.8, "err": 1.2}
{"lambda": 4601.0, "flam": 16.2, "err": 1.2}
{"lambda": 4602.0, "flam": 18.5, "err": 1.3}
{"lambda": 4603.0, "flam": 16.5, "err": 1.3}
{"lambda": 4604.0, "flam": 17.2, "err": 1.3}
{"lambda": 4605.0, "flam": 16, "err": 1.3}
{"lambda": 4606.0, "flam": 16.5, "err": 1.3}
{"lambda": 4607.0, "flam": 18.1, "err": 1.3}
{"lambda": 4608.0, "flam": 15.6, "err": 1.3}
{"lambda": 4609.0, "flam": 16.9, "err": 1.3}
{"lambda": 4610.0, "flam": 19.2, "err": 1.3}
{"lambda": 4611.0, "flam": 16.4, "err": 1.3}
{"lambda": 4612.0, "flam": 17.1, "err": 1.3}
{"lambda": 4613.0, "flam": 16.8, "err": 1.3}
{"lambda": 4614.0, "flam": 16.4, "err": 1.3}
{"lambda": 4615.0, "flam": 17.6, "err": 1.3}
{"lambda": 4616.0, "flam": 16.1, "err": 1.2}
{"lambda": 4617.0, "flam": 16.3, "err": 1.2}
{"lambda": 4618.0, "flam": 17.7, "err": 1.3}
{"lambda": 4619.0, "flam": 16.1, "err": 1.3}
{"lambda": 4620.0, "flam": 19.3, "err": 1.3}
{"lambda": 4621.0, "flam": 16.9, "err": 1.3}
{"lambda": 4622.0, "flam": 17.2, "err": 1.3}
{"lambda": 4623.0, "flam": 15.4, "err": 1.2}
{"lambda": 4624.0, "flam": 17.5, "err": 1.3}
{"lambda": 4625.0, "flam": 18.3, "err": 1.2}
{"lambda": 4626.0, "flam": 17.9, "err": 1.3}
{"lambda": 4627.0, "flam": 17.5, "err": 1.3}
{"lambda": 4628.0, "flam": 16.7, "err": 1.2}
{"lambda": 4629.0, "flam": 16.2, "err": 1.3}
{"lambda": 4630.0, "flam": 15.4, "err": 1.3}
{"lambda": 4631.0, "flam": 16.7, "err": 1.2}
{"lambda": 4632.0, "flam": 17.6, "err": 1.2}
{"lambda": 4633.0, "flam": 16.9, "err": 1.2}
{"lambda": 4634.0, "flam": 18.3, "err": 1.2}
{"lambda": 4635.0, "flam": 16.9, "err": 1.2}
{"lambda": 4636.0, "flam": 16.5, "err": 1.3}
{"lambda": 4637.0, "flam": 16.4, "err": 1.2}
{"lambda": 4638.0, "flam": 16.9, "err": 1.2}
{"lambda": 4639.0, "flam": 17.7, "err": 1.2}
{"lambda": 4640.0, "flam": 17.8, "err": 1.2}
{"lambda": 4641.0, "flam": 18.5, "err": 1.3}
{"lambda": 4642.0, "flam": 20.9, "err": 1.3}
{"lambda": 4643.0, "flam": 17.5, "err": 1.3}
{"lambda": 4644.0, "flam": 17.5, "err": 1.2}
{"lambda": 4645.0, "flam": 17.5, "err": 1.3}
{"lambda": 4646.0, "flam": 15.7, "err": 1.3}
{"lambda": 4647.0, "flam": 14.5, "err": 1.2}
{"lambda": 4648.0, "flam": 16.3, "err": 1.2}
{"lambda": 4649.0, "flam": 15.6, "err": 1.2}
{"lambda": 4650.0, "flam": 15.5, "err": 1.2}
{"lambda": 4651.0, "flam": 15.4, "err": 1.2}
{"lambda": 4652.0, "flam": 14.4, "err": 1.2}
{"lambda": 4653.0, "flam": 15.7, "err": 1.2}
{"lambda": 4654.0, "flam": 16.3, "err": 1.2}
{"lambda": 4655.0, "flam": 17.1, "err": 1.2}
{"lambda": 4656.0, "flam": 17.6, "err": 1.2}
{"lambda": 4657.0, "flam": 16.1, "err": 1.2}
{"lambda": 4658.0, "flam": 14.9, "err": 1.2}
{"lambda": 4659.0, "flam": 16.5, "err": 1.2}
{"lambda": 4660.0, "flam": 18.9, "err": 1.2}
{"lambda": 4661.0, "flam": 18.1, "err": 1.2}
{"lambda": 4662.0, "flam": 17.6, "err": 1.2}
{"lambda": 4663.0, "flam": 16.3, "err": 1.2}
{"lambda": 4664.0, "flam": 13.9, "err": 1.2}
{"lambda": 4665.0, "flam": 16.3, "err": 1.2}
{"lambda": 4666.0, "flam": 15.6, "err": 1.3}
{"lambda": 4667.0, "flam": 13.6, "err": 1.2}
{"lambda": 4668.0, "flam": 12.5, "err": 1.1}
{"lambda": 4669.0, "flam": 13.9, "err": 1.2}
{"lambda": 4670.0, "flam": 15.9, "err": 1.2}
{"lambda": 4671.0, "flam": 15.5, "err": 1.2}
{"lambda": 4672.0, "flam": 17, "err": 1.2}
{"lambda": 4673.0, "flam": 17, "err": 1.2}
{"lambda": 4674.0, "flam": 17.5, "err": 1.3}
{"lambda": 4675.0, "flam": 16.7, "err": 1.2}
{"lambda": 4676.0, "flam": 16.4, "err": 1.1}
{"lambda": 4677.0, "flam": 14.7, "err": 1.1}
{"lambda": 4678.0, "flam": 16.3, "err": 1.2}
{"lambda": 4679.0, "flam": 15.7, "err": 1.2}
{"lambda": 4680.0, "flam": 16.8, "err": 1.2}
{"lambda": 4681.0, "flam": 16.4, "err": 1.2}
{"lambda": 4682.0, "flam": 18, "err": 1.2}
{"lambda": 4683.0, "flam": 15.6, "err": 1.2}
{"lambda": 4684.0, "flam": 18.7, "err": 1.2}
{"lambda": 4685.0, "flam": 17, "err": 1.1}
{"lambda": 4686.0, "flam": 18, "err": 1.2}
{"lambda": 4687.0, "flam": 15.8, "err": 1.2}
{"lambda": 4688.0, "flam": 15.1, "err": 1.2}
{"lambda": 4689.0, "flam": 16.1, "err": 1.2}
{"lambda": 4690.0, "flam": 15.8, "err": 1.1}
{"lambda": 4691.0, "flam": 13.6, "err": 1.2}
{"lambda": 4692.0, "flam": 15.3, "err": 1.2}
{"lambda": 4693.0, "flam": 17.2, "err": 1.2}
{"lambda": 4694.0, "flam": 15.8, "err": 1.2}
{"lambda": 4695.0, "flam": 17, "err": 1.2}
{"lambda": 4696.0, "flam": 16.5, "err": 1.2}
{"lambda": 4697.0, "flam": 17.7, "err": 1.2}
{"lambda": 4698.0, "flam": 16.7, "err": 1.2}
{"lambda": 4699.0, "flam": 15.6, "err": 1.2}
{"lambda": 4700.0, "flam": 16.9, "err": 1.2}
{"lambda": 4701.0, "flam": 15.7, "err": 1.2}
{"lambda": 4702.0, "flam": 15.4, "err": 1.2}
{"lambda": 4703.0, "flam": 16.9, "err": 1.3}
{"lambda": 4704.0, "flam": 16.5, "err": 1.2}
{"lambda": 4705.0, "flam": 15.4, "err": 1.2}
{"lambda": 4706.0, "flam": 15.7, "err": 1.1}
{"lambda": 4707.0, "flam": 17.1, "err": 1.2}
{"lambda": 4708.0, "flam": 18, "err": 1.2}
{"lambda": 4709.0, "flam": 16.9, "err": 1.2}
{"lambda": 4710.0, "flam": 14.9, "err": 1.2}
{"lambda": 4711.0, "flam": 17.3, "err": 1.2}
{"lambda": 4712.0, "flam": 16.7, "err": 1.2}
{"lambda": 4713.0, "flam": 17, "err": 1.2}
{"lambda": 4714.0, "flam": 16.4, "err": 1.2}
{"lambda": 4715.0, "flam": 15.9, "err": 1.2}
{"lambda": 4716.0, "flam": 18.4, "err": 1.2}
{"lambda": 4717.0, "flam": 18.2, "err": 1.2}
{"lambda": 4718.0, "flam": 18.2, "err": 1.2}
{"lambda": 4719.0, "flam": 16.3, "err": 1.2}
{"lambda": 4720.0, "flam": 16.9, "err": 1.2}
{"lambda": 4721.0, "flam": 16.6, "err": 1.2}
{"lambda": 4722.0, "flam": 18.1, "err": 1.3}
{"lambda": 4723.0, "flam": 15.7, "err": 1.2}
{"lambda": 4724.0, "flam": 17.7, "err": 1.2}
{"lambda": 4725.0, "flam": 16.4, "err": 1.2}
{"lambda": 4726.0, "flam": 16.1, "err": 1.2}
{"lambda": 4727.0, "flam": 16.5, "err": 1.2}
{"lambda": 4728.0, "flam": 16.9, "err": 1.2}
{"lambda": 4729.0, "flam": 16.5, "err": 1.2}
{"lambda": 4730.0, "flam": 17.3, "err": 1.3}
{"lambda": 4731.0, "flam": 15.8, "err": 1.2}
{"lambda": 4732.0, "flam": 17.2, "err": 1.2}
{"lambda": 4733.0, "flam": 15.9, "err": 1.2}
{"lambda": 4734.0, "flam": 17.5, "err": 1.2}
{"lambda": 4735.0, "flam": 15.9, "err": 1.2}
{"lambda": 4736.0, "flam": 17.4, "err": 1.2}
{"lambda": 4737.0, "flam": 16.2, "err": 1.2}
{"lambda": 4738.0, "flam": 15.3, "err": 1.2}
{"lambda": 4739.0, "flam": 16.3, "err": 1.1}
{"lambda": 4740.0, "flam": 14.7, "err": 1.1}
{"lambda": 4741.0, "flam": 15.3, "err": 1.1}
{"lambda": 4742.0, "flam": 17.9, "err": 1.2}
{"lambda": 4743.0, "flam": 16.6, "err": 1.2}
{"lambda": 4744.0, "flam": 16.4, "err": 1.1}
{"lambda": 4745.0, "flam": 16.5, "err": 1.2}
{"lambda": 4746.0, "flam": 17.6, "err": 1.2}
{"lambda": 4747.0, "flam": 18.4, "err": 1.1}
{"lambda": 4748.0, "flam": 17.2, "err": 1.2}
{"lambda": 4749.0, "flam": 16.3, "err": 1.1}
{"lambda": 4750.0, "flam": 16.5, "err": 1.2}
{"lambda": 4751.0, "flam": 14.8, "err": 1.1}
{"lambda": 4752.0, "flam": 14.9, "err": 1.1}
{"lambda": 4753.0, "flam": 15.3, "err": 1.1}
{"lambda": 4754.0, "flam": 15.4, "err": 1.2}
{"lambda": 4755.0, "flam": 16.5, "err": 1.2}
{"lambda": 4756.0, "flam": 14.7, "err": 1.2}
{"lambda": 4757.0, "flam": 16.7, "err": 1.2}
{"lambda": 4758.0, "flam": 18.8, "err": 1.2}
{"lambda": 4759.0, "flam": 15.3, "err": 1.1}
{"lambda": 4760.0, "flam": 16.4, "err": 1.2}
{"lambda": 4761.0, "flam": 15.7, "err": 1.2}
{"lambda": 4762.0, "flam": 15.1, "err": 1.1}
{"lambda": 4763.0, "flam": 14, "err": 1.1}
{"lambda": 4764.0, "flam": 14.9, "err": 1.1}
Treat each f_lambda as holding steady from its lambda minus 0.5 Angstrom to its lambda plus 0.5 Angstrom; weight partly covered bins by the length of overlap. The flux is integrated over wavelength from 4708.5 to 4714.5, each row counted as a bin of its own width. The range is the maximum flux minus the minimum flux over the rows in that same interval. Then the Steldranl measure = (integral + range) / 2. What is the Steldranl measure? 51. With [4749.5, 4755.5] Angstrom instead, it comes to 48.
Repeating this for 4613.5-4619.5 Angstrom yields 51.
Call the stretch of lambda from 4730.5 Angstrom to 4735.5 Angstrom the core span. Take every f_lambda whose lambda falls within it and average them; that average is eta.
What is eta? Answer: 16.5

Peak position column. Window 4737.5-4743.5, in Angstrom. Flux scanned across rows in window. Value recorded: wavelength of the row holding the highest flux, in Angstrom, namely 4742.0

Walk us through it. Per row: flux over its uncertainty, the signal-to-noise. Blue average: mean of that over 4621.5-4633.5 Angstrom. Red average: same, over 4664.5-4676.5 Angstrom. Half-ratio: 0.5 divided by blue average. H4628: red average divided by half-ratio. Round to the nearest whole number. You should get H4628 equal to 354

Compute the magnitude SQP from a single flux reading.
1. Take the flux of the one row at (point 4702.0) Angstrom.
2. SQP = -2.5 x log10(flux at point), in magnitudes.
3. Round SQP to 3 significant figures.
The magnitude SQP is -2.97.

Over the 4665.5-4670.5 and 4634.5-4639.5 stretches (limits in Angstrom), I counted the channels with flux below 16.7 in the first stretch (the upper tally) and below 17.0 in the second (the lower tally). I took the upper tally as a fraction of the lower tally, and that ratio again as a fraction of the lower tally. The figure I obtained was 0.31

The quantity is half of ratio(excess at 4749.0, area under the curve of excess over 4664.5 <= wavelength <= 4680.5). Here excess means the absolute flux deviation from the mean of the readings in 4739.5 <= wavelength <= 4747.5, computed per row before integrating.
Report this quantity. 0.010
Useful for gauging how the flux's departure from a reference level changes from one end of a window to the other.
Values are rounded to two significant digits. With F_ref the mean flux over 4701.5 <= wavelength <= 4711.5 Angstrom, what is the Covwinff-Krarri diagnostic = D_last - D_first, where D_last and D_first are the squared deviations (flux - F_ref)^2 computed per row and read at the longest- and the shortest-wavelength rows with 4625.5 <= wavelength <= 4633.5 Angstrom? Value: -2.0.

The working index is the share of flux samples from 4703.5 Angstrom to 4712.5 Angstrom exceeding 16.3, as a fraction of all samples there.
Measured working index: 0.67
